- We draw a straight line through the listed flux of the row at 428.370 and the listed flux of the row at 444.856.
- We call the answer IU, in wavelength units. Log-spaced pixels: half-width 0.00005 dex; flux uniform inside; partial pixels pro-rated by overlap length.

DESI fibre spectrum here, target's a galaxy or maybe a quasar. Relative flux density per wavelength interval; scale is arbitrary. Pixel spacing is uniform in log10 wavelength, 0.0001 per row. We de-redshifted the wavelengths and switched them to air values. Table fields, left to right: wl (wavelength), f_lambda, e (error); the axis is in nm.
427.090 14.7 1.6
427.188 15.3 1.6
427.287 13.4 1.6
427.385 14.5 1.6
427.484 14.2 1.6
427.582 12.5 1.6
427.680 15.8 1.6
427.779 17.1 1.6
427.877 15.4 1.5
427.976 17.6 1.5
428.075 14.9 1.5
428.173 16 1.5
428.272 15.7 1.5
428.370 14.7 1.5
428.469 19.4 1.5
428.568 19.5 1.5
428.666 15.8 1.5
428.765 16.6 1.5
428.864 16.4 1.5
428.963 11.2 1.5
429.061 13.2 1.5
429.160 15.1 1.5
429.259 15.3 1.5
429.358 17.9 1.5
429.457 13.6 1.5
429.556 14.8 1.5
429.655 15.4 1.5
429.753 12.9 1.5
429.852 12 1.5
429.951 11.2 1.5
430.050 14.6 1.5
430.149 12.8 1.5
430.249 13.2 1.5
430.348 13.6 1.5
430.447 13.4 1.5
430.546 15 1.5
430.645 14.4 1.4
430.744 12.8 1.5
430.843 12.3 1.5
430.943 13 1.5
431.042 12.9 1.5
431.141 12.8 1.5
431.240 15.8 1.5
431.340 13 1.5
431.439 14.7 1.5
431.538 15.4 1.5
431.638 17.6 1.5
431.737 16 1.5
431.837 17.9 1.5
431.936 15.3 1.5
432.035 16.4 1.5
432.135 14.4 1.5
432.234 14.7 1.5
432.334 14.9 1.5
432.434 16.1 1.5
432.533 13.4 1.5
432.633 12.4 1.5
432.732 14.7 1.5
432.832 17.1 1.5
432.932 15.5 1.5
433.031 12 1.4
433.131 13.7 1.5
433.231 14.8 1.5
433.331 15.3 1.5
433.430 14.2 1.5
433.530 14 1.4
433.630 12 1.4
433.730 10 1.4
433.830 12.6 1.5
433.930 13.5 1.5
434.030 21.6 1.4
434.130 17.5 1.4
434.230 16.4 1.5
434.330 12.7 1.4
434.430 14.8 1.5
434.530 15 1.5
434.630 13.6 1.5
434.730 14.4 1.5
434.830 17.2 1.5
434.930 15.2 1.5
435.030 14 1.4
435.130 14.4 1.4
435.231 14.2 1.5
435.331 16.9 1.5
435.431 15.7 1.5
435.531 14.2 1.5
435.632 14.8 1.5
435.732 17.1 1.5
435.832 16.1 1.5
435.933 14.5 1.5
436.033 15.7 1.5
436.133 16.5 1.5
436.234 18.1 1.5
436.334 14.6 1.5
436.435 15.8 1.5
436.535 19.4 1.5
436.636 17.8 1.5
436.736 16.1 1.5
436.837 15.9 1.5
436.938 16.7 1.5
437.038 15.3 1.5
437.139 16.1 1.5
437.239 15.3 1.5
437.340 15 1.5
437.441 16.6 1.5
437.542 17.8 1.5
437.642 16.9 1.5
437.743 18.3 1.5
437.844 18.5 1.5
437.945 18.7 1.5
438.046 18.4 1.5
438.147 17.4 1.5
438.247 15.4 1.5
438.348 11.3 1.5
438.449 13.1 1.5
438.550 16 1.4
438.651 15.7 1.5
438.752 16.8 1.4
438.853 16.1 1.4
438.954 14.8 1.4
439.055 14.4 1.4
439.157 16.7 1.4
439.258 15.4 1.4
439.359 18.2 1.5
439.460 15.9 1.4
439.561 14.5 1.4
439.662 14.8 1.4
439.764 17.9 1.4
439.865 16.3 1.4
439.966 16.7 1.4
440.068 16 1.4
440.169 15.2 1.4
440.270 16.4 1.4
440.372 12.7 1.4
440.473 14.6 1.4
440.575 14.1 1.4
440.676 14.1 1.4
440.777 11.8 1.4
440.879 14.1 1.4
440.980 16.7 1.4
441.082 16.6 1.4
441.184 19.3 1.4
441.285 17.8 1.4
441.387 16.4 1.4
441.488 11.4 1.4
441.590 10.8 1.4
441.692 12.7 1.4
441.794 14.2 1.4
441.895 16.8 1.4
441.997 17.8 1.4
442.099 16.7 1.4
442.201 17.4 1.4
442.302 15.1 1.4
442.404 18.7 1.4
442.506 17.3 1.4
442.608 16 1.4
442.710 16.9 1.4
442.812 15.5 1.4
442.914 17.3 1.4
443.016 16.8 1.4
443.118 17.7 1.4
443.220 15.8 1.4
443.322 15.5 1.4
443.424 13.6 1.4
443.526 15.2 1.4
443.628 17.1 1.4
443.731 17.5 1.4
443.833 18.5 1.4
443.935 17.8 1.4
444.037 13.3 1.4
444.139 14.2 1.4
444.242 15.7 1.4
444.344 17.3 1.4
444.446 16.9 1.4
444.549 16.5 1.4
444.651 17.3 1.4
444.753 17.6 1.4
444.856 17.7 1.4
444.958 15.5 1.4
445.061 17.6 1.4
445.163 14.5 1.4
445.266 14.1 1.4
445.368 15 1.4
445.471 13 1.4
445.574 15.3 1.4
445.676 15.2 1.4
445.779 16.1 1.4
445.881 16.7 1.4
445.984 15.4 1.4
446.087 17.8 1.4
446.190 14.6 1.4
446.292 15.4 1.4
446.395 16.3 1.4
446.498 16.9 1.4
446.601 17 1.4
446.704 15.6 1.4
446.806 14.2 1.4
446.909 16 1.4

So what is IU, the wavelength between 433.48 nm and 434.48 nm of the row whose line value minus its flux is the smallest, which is 434.030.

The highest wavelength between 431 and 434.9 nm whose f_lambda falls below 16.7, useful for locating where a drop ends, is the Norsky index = 434.730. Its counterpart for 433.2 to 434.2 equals 433.930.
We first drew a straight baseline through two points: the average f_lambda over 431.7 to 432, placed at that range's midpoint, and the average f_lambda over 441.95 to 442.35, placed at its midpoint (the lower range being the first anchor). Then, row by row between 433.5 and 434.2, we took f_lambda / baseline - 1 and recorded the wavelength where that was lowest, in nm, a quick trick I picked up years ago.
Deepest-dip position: 433.730 nm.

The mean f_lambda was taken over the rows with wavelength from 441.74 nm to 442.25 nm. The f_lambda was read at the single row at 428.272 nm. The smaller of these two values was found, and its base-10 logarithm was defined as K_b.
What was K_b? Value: 1.20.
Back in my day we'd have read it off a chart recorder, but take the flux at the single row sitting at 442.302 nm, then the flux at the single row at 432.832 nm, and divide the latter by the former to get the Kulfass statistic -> 1.13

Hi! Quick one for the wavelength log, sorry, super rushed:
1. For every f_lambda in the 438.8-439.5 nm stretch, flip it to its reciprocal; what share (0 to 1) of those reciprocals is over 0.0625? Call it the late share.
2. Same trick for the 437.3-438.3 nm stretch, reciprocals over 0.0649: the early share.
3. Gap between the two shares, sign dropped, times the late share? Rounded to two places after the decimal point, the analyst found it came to 0.21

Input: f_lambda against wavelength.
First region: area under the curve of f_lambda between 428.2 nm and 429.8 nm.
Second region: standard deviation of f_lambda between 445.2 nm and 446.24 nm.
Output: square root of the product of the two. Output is 6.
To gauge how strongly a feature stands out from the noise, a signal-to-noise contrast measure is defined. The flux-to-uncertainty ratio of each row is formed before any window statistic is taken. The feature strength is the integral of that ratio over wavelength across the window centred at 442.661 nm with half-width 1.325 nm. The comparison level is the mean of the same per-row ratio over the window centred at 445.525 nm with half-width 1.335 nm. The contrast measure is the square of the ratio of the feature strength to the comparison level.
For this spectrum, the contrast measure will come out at 7.1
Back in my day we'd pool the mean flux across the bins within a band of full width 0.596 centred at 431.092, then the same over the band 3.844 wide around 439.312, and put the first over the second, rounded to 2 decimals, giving 0.84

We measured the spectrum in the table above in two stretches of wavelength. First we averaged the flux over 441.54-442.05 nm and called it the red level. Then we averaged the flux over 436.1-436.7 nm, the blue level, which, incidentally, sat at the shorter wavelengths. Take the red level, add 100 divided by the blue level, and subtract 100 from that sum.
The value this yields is -79.7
